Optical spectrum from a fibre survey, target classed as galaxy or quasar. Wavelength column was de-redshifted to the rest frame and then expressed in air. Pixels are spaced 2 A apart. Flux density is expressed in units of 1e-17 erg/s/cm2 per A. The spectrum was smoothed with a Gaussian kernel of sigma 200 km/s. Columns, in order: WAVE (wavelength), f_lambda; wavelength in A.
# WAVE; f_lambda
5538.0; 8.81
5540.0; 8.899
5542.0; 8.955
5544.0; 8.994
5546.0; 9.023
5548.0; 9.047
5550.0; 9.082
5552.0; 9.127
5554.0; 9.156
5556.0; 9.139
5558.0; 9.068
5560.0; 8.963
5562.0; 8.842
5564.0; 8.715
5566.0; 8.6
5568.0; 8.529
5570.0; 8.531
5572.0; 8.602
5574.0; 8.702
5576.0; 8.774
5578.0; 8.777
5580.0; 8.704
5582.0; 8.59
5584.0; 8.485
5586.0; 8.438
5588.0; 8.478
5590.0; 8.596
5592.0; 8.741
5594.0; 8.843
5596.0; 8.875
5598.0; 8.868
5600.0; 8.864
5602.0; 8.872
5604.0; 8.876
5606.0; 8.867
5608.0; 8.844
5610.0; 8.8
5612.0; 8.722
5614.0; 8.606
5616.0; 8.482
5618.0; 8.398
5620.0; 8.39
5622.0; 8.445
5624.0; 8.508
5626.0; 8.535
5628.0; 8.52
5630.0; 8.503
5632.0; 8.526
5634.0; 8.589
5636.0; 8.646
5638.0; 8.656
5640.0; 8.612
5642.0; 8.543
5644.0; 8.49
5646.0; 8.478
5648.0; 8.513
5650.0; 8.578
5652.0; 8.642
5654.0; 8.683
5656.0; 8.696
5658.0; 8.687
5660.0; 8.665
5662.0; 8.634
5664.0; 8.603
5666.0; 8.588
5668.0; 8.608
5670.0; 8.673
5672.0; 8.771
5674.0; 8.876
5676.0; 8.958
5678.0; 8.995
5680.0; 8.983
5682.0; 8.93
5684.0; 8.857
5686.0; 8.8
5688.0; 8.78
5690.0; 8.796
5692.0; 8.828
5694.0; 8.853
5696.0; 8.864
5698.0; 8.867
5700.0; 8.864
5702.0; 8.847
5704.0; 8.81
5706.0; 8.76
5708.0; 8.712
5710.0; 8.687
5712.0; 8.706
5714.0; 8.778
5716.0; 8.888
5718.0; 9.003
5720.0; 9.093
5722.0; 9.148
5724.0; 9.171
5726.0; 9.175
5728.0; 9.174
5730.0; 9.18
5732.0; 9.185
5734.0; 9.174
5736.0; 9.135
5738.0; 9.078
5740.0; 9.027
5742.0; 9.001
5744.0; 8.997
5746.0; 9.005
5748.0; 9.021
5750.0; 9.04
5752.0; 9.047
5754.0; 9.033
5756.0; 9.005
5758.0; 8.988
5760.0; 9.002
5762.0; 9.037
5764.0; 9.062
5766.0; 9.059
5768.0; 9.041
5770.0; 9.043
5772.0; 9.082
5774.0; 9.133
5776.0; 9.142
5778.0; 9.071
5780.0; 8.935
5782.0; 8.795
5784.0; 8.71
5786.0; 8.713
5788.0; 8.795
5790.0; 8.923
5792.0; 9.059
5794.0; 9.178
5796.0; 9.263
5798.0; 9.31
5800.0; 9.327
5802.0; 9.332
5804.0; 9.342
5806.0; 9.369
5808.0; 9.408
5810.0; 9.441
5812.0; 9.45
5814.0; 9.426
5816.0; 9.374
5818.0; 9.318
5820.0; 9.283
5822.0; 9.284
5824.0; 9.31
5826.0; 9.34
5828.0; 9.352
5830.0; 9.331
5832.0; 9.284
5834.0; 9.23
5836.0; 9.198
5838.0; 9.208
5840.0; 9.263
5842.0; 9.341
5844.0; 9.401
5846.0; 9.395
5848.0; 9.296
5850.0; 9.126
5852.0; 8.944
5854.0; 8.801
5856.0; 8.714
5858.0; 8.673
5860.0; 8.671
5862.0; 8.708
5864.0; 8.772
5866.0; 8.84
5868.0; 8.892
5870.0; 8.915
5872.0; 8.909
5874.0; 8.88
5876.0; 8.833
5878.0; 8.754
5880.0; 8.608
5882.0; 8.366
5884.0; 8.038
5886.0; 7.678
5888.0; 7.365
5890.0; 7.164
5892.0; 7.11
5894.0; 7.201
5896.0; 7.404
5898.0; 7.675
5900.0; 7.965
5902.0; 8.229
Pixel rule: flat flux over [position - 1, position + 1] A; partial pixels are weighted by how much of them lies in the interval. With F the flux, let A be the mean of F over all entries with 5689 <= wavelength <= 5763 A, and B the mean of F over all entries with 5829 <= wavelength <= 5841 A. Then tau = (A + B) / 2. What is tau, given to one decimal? 9.1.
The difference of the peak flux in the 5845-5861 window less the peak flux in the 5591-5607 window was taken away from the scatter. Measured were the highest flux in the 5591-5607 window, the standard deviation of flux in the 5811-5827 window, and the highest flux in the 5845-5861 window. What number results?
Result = -0.46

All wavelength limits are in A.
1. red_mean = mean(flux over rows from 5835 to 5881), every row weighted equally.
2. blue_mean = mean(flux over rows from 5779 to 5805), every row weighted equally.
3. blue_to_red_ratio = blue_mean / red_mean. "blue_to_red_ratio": 1.01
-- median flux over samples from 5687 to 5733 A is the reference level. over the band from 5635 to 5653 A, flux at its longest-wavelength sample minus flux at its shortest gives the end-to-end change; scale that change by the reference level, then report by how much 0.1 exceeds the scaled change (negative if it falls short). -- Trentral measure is 0.100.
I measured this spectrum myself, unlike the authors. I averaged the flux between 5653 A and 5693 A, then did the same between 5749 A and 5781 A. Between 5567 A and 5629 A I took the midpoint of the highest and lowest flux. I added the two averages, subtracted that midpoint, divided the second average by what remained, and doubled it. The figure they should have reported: 1.97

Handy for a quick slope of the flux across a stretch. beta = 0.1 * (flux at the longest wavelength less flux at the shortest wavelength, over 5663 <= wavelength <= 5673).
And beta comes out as 0.017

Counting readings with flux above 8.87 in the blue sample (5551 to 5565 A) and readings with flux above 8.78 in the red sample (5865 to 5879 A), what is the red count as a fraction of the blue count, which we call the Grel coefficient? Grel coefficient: 1.2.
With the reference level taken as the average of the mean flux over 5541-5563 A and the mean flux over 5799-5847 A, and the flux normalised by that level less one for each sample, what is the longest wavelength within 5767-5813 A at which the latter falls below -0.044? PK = 5786.0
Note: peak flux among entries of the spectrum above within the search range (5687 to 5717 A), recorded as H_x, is 8.888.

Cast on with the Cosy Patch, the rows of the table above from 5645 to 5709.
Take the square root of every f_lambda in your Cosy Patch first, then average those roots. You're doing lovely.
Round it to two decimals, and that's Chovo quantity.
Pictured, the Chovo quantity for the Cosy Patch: 2.96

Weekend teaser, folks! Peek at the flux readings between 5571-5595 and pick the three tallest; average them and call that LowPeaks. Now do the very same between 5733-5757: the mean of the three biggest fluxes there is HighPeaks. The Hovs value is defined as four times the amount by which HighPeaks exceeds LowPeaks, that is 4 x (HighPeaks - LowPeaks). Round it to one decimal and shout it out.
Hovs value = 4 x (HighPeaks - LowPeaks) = 1.3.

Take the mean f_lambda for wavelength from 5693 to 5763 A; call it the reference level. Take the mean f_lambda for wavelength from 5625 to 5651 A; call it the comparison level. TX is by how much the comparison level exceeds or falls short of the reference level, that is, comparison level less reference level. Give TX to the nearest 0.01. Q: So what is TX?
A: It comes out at -0.43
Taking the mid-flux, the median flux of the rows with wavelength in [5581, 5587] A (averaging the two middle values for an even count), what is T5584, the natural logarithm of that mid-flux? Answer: 2.14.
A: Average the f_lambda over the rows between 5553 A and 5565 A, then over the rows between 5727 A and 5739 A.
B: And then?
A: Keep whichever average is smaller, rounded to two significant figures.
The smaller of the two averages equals 9.0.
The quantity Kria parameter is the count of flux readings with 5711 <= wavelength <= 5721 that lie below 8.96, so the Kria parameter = 3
